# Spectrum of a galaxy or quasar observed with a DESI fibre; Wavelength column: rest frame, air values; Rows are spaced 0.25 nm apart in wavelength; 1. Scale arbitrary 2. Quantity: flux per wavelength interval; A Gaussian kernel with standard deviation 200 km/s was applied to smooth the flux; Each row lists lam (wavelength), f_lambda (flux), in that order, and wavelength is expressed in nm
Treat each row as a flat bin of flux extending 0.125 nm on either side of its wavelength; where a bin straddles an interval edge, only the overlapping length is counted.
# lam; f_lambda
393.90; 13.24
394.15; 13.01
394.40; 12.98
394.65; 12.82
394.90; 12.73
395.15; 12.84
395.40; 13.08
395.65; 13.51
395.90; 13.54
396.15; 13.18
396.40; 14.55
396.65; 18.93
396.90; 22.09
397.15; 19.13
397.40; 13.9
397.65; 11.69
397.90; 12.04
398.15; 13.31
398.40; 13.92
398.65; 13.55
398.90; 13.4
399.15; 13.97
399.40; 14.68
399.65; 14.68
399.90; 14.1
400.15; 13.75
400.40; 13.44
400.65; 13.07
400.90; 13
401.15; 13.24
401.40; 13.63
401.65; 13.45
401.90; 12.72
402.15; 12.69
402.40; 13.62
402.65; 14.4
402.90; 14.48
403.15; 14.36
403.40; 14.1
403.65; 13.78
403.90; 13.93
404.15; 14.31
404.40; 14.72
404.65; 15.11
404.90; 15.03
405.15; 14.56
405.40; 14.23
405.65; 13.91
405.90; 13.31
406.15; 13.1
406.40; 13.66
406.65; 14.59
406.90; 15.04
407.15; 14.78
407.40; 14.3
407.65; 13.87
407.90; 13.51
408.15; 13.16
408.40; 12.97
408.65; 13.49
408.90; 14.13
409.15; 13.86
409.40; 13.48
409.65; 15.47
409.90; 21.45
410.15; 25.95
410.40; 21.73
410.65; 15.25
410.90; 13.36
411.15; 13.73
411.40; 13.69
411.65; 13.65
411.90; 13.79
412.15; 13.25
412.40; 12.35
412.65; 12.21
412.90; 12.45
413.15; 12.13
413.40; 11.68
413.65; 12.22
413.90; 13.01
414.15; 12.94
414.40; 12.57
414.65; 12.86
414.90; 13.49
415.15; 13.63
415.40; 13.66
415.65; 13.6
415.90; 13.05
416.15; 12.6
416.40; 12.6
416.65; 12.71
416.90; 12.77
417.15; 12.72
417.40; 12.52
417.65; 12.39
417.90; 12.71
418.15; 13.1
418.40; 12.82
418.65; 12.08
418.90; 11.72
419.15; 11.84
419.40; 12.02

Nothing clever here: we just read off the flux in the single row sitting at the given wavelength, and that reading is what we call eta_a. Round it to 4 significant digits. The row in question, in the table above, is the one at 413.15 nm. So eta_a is 12.13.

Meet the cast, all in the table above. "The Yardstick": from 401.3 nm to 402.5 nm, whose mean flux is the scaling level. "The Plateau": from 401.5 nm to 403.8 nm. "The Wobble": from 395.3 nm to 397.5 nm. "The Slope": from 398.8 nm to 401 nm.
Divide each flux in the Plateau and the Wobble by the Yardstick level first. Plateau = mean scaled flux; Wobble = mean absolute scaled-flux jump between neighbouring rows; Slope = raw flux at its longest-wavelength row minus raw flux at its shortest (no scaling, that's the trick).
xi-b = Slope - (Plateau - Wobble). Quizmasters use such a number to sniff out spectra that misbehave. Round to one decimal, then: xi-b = -1.3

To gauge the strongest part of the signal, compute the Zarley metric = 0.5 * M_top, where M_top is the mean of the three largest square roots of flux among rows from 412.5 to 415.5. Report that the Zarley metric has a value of 1.84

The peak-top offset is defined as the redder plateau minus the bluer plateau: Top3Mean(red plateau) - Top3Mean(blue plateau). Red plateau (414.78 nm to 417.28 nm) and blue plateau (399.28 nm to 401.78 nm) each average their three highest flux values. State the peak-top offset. -0.9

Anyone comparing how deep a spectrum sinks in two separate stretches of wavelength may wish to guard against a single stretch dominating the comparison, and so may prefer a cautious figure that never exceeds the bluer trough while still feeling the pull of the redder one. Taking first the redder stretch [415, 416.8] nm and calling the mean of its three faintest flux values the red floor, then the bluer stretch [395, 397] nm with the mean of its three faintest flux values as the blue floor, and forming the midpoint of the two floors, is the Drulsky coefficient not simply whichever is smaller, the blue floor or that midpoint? 12.8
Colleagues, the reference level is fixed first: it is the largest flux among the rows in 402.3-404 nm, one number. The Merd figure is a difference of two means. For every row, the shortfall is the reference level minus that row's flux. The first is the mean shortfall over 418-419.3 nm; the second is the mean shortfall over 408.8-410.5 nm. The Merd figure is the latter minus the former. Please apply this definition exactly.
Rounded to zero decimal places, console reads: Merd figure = -6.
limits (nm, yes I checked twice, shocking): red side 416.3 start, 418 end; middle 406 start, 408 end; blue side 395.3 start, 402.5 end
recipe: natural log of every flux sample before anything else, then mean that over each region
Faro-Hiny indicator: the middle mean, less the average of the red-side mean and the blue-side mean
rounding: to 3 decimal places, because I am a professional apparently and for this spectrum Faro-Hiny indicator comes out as 0.058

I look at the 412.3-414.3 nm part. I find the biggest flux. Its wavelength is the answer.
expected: 413.90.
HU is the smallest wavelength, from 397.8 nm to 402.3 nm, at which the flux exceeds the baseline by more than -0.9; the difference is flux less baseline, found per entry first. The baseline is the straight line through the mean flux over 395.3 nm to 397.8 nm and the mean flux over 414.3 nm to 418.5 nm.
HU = 399.40 nm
